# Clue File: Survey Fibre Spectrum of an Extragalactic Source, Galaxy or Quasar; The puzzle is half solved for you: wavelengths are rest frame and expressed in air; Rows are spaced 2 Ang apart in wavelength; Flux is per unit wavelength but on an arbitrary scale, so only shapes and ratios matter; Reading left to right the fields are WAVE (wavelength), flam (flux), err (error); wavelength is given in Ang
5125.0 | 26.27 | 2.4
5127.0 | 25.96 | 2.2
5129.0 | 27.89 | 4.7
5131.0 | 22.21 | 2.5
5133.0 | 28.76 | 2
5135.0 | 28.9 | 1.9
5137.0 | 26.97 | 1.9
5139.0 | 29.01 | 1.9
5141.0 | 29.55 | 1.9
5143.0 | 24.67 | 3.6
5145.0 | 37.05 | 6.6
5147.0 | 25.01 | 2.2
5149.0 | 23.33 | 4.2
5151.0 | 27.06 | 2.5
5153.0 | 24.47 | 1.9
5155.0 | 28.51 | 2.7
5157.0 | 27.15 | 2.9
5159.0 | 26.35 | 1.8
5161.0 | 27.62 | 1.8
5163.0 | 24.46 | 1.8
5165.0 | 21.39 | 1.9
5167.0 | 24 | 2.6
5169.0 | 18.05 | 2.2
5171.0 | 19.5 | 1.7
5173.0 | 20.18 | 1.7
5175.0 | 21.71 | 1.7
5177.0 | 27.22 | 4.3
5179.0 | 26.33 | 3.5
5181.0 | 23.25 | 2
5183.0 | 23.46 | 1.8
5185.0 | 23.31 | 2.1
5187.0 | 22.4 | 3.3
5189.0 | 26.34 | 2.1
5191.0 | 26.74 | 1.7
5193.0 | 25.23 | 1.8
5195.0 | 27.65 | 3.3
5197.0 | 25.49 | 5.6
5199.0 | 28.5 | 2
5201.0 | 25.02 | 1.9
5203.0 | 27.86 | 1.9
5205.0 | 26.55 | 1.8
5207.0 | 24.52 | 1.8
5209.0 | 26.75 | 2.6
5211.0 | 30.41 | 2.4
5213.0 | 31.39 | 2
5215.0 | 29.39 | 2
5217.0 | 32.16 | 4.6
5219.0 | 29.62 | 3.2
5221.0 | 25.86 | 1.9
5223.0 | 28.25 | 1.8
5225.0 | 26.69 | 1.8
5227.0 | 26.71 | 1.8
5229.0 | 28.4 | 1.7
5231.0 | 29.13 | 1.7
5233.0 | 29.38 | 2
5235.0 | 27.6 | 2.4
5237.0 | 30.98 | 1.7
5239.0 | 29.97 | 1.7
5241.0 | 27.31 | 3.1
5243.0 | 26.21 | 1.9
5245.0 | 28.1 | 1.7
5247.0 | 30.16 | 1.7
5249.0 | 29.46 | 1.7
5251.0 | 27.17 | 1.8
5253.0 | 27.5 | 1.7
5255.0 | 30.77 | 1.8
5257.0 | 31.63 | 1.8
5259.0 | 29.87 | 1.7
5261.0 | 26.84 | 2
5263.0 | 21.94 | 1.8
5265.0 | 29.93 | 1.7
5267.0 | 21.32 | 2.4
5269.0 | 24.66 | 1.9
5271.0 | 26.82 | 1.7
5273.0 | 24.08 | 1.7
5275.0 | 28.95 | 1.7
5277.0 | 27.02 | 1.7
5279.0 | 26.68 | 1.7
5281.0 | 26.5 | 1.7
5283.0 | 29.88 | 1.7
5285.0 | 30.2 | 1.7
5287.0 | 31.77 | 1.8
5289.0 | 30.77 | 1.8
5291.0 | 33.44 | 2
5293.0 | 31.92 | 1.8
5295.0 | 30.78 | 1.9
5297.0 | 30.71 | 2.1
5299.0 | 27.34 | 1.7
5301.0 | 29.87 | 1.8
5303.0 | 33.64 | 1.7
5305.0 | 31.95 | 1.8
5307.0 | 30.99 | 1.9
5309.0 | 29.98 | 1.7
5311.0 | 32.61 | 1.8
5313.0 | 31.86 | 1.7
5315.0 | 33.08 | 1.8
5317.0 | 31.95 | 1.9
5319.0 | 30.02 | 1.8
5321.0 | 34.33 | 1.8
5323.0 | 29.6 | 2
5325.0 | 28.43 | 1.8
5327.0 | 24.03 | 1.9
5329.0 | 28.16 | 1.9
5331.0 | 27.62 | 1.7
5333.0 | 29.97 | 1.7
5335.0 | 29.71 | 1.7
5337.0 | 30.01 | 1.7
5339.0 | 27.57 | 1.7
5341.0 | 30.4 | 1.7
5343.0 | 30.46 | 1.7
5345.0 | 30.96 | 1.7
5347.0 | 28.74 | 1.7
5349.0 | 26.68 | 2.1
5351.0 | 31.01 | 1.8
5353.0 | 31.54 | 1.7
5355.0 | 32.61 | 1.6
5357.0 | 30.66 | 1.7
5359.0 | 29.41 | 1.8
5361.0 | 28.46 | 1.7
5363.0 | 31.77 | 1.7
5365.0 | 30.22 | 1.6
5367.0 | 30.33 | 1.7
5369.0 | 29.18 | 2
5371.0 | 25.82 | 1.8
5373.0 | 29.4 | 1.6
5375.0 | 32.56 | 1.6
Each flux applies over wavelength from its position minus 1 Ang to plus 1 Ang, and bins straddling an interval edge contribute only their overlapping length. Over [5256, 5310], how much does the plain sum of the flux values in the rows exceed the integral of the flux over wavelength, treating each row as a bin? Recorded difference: -779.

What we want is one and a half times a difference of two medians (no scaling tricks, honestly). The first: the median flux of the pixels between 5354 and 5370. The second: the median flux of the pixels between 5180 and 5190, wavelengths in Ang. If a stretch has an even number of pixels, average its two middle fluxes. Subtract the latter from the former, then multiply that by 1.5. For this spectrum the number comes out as 10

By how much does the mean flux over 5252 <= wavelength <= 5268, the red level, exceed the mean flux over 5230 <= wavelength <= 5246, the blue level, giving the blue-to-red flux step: -1.1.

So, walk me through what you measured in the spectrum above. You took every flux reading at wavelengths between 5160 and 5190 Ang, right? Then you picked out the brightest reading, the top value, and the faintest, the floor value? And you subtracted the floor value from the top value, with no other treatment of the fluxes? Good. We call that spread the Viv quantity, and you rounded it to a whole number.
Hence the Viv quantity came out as 10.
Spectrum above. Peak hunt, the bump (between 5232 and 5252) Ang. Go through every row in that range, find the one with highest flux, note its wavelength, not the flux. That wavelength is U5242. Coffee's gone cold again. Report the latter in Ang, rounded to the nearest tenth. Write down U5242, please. 5237.0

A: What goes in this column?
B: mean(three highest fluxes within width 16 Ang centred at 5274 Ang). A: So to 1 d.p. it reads 27.6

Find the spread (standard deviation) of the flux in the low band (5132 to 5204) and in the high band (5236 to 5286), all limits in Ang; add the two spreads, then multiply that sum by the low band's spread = 21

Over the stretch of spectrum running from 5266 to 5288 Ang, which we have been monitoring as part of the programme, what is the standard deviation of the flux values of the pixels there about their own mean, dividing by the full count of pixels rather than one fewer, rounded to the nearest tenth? 2.9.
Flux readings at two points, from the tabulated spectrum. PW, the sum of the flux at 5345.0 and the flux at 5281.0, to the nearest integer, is 57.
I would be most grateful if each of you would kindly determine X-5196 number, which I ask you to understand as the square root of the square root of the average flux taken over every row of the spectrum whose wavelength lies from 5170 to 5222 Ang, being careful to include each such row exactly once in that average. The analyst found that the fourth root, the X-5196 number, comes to 2.26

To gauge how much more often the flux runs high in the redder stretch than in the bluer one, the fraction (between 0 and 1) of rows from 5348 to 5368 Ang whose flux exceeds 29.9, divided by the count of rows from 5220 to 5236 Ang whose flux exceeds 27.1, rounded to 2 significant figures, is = 0.14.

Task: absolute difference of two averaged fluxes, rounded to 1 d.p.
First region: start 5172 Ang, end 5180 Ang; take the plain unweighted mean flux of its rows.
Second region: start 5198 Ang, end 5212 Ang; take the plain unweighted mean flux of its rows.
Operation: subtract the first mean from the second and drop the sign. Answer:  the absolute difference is 3.2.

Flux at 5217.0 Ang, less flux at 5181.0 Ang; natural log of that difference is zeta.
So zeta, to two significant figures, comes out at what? 2.2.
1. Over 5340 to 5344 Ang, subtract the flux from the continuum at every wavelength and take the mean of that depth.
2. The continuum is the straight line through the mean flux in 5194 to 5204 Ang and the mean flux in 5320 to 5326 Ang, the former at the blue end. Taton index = 1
